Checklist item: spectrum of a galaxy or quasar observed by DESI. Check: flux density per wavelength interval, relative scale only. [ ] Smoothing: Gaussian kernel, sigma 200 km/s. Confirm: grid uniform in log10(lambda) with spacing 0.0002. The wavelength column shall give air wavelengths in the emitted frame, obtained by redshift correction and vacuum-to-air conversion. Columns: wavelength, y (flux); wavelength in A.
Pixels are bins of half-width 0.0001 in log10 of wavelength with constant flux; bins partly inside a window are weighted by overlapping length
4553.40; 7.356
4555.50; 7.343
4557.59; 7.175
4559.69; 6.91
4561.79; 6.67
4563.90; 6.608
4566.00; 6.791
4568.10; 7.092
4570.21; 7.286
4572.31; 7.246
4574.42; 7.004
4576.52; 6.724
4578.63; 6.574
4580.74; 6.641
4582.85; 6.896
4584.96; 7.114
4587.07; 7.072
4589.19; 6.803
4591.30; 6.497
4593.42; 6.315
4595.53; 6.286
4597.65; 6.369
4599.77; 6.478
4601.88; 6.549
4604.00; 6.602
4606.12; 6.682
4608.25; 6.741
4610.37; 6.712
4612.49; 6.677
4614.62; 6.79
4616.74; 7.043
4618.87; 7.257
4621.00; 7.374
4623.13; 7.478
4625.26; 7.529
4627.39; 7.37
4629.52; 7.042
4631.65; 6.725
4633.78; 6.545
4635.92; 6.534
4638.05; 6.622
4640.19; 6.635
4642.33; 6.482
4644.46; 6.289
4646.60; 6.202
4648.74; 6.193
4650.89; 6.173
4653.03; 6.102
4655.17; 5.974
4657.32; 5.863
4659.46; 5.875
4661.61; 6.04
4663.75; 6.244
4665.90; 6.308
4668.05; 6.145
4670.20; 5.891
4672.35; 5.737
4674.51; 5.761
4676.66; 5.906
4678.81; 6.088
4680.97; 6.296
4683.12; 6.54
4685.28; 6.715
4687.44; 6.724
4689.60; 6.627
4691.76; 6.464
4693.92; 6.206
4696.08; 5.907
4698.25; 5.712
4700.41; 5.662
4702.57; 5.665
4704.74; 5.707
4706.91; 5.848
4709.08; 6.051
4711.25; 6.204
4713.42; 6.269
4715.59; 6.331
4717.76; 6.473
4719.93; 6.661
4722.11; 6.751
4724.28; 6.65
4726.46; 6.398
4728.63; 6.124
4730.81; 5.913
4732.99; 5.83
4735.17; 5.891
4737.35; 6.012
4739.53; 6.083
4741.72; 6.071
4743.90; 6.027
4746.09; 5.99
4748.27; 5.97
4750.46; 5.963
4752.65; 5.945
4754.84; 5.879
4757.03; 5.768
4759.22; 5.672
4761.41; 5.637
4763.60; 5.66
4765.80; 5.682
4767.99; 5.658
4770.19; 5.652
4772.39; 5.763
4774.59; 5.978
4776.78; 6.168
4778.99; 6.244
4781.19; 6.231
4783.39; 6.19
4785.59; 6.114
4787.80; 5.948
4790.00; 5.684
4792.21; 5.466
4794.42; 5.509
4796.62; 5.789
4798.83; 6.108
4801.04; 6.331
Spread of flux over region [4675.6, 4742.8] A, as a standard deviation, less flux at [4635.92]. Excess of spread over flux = -6.2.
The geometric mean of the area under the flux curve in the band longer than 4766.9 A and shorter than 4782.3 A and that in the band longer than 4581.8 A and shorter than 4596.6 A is 95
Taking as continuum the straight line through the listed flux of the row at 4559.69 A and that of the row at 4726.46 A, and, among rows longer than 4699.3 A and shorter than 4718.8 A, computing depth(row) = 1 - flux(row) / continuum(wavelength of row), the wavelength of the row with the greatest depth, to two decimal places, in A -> 4700.41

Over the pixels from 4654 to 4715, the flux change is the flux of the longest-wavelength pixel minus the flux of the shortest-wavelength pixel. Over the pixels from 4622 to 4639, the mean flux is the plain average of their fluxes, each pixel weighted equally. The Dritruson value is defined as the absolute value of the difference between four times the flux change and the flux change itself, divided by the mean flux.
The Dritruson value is 0.13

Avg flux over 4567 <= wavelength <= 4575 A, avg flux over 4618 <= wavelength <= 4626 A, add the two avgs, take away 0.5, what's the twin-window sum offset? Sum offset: 14.1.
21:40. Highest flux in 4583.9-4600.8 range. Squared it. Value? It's 50.6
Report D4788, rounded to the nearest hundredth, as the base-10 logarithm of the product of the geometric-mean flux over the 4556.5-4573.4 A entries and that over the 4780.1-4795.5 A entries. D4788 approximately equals 1.61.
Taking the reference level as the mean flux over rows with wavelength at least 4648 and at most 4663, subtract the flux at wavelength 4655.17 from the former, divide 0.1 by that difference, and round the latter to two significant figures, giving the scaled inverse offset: 1.7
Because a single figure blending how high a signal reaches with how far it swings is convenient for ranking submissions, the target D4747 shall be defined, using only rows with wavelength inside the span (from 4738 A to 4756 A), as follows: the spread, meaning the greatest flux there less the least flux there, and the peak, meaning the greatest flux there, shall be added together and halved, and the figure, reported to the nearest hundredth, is 3.14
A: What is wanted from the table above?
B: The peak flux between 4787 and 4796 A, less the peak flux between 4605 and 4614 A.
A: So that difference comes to -0.8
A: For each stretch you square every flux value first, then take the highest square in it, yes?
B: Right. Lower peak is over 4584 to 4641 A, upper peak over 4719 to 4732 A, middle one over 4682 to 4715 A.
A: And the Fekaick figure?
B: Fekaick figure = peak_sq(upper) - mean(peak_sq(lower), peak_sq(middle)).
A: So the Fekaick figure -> -5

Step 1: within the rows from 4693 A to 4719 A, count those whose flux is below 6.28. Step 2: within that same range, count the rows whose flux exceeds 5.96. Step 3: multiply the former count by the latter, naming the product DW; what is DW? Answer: 60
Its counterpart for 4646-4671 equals 99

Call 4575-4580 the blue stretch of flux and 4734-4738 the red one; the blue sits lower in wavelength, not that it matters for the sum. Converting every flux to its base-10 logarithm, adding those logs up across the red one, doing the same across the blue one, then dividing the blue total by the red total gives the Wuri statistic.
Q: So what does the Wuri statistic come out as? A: 1.062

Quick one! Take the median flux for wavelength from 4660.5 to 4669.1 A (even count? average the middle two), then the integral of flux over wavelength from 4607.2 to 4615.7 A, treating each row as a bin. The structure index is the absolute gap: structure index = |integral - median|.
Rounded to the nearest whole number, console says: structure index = 51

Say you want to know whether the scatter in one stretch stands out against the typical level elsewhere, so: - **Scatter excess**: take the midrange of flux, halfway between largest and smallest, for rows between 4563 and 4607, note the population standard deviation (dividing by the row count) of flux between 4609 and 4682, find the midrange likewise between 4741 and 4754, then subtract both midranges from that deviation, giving -12.3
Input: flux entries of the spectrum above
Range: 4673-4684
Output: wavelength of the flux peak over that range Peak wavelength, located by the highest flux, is 4683.12 A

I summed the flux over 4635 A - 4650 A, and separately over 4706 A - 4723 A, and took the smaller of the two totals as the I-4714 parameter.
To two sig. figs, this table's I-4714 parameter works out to 45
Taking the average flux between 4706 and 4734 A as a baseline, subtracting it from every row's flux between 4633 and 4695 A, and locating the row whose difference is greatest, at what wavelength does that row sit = 4687.44 A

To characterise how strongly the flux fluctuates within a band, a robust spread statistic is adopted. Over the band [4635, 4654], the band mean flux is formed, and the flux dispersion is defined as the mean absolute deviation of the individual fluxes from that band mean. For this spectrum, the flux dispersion 0.19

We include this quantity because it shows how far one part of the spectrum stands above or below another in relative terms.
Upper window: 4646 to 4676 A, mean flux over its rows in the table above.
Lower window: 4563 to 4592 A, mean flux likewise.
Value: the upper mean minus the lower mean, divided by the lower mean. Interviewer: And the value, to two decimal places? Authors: -0.12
